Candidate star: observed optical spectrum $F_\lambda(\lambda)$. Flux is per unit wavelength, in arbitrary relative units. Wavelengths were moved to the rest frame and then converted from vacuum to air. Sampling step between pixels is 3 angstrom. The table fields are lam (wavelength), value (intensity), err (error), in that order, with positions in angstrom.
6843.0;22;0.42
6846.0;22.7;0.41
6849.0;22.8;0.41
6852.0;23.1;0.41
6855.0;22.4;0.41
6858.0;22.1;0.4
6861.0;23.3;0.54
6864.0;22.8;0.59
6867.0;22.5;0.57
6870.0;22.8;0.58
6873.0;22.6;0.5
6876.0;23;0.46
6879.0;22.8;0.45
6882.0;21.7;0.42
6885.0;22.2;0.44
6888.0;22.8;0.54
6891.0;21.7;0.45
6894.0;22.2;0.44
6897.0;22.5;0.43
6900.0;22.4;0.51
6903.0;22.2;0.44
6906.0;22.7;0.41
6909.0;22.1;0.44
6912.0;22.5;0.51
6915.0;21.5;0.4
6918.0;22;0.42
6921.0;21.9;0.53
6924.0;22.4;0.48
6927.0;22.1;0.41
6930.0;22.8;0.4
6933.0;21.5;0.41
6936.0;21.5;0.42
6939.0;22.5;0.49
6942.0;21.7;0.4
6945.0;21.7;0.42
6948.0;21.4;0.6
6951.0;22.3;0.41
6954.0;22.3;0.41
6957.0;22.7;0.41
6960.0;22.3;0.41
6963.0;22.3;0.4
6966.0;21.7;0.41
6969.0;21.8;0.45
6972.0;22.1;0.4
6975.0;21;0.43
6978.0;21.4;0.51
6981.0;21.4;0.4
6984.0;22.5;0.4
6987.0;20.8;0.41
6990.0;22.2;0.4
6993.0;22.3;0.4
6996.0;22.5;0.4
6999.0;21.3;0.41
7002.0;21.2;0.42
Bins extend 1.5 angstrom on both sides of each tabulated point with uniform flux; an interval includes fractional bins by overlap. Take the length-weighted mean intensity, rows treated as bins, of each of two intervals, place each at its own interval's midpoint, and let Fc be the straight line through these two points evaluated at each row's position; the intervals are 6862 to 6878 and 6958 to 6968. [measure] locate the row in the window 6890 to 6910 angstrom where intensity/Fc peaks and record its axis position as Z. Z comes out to 6906.0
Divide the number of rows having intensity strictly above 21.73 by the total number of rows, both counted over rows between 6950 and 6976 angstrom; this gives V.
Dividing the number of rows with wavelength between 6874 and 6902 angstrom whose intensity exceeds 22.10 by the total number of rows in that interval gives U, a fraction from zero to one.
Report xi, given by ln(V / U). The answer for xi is 0.00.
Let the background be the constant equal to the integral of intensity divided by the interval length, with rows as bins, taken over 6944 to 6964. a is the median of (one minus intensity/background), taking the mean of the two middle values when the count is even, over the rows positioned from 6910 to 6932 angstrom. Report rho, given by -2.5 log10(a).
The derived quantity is 6.6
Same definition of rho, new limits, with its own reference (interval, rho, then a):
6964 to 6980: 4.2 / 0.020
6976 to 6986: 3.7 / 0.034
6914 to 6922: 4.9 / 0.011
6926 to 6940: 6.6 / 0.002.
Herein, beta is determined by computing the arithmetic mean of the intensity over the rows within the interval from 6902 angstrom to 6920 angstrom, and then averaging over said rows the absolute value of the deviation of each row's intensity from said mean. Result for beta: 0.300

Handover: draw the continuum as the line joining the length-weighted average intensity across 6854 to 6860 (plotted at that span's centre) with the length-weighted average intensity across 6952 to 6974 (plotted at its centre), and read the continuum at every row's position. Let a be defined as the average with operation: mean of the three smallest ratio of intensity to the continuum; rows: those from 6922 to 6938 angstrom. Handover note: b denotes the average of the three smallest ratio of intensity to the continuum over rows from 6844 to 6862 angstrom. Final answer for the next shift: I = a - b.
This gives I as -0.03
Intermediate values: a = 0.977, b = 1.00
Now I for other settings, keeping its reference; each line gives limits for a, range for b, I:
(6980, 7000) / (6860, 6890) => -0.04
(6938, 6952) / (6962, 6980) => 0.01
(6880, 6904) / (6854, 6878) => -0.02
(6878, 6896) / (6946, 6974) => 0.00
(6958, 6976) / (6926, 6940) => -0.01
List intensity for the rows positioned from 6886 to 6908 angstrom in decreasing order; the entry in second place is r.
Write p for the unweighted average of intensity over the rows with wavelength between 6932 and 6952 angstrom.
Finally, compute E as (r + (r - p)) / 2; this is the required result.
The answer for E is 11.8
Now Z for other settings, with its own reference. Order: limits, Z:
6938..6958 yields 6957.0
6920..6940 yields 6930.0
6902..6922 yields 6906.0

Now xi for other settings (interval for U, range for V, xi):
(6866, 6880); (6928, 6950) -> -1.25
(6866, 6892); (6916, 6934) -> 0.07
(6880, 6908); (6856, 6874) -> 0.25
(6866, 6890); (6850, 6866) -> 0.13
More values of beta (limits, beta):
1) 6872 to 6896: 0.425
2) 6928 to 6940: 0.575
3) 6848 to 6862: 0.392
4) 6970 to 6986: 0.496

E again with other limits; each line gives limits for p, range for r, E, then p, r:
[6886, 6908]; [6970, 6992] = 11.0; 22.4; 22.2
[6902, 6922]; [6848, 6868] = 12.0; 22.1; 23.1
